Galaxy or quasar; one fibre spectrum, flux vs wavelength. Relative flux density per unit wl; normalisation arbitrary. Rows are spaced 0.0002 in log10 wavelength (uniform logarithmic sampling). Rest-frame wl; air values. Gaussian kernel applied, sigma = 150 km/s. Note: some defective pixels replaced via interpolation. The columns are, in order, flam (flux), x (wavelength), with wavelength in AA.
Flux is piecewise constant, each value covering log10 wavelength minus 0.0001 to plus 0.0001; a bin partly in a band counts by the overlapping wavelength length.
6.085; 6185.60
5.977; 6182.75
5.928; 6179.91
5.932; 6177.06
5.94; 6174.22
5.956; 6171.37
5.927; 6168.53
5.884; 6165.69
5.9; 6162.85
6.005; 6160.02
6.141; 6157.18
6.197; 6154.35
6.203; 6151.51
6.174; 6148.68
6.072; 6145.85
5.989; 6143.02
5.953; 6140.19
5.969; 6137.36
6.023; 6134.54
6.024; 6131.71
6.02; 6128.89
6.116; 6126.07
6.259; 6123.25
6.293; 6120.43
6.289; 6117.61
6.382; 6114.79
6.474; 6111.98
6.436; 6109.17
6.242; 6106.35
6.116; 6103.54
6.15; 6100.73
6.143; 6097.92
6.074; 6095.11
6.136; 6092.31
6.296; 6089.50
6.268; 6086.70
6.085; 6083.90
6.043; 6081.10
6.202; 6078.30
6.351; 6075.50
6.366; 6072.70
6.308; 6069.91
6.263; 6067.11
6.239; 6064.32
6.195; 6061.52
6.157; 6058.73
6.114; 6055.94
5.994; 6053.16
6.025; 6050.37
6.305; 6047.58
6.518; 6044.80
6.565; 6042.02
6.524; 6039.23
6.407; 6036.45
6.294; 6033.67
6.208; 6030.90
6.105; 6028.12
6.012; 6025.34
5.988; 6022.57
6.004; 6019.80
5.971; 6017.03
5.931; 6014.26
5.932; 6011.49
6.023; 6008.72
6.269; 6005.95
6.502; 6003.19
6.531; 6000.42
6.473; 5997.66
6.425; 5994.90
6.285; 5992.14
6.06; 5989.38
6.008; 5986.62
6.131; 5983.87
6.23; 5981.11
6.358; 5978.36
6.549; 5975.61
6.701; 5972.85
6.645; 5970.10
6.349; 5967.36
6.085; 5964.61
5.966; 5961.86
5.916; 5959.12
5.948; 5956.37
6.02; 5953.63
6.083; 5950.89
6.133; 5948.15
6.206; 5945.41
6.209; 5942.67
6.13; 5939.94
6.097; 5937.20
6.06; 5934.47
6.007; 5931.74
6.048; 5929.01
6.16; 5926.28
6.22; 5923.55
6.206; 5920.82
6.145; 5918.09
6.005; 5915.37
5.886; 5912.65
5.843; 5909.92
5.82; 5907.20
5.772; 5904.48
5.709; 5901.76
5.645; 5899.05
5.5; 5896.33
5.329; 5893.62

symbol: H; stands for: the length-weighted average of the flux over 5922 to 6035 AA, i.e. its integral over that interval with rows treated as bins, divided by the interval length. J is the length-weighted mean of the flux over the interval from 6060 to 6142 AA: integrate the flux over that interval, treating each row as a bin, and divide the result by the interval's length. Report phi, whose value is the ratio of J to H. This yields 1.00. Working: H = 6.18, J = 6.20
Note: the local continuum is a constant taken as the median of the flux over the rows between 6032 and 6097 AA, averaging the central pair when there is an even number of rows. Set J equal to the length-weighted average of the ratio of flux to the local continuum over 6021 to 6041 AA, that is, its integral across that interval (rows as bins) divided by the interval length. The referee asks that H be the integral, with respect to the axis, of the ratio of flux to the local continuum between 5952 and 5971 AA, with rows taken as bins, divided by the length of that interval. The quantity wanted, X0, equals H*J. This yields 0.971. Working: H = 0.98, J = 0.994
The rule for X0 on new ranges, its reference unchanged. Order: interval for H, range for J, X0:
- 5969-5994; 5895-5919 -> 0.937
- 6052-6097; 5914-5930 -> 0.968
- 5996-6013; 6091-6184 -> 0.978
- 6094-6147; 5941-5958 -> 0.957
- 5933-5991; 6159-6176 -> 0.936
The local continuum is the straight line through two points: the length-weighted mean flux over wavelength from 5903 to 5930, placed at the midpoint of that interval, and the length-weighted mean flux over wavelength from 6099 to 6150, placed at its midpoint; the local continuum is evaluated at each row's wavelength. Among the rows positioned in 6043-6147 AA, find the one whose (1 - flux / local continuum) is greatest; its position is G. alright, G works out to 6140.19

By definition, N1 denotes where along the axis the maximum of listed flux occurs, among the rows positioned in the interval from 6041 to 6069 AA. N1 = 6042.02 AA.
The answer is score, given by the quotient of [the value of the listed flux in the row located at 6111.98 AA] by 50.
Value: 0.129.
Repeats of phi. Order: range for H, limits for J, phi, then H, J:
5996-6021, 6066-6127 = 1.01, 6.19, 6.24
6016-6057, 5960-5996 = 1.01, 6.21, 6.29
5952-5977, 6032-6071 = 1.01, 6.24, 6.28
